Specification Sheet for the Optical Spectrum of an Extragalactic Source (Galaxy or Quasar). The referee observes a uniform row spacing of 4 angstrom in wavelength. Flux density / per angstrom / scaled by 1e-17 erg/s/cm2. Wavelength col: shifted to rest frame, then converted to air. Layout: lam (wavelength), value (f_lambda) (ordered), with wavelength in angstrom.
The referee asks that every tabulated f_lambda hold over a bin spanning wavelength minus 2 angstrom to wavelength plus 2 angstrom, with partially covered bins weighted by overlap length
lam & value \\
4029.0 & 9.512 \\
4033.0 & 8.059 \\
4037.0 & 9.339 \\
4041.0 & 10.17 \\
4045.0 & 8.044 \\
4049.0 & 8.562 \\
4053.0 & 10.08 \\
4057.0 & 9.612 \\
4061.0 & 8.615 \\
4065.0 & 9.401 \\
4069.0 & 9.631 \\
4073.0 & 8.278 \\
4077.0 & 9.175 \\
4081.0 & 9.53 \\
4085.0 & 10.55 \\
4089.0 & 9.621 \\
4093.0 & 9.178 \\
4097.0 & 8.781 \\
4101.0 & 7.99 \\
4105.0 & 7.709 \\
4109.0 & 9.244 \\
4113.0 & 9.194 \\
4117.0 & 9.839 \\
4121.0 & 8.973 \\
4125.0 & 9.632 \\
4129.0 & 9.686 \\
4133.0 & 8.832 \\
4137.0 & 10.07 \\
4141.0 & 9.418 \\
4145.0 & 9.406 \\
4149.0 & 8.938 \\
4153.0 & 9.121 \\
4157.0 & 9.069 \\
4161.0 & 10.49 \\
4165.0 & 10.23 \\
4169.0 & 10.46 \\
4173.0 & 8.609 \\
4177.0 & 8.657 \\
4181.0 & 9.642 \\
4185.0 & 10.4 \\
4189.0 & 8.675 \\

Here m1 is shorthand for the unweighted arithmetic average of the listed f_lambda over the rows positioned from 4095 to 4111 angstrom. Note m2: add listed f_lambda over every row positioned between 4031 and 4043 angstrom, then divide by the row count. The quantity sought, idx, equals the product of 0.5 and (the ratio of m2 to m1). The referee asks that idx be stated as 0.545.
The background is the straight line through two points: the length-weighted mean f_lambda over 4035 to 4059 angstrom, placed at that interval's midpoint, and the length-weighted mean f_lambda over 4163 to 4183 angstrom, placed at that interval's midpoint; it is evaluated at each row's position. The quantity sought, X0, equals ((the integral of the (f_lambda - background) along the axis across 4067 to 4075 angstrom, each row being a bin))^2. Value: 10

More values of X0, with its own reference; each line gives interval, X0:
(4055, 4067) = 2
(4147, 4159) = 28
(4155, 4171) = 80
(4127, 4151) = 3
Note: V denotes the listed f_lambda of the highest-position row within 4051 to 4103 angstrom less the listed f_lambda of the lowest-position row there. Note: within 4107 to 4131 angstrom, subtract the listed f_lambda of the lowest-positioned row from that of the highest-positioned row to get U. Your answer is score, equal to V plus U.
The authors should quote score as -2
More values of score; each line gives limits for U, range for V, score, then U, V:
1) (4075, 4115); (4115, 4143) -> 0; 0.0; -0.4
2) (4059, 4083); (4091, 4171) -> 2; 0.9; 1.3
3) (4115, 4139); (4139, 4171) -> 1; 0.2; 1.0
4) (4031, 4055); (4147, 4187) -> 3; 2.0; 1.5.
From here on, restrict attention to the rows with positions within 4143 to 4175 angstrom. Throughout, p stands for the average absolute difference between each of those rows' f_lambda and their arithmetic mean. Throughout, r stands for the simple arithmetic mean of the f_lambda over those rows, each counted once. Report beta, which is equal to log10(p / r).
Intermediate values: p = 0.64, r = 9.54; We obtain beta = -1.17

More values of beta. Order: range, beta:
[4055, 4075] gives -1.24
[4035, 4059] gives -1.15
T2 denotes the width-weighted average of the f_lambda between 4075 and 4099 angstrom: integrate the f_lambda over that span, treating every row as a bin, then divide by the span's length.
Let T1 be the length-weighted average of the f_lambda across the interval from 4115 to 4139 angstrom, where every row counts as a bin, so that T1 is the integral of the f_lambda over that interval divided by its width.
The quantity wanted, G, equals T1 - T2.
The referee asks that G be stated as 0.0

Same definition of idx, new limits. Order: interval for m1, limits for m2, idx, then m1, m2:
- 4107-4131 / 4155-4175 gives 0.518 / 9.4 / 9.77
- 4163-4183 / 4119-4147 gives 0.495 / 9.5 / 9.43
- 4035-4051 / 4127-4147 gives 0.525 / 9.0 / 9.48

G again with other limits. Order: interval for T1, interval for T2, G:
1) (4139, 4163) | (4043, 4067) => 0.4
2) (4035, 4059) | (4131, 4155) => 0.0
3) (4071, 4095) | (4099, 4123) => 0.6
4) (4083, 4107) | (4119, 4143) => -0.5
